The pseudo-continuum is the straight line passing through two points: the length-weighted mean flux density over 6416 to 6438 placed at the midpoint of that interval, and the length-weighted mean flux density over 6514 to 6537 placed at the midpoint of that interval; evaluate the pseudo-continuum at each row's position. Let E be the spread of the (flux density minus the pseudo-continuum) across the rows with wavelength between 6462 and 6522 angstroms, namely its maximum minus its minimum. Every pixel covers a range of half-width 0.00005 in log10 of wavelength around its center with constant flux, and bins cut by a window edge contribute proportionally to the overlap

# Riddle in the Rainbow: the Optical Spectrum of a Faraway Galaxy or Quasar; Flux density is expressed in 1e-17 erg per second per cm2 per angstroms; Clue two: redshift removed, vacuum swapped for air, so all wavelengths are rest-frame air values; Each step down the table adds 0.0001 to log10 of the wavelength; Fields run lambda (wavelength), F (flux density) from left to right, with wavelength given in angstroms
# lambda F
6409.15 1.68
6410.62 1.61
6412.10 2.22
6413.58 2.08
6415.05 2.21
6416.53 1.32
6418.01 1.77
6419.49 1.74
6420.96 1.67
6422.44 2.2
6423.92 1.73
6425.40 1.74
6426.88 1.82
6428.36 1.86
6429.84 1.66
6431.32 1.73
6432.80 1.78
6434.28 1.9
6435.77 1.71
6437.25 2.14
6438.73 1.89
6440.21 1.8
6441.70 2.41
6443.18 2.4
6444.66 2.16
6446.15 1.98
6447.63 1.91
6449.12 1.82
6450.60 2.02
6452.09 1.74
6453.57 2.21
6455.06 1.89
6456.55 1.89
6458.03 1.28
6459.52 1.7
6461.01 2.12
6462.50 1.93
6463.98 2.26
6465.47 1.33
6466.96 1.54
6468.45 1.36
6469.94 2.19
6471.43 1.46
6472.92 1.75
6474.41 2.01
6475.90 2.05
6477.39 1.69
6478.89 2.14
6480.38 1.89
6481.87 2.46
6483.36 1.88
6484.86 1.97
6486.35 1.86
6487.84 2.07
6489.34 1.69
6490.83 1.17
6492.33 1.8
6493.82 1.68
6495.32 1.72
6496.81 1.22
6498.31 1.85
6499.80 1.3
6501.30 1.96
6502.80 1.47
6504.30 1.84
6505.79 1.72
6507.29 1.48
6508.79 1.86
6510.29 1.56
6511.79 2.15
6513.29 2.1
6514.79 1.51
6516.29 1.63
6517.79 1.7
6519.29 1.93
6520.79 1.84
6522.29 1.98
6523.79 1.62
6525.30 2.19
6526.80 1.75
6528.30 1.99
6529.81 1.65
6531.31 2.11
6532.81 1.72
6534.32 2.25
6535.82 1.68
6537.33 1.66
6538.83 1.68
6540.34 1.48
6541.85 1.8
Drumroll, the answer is 1.29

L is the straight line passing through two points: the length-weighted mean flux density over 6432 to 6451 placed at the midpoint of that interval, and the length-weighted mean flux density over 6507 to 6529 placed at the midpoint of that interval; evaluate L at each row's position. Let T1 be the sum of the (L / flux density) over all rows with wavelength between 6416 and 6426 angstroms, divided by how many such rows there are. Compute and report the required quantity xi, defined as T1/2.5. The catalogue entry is 0.478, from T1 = 1.19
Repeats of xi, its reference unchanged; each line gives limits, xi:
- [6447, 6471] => 0.442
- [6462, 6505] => 0.443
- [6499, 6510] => 0.456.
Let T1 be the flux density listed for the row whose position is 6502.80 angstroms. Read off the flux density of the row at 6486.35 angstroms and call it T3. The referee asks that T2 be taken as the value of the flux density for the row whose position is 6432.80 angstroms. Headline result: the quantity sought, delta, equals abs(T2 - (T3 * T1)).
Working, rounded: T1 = 1.47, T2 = 1.78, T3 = 1.86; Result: 1.0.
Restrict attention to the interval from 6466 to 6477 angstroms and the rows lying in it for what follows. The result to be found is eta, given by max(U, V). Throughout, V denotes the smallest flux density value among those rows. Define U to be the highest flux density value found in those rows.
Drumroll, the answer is 2.2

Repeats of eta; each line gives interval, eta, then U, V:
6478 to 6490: 2.5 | 2.46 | 1.69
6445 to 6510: 2.5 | 2.46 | 1.17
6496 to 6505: 2.0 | 1.96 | 1.22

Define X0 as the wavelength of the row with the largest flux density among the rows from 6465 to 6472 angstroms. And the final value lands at 6469.94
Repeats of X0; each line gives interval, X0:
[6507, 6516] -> 6511.79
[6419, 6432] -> 6422.44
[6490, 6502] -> 6501.30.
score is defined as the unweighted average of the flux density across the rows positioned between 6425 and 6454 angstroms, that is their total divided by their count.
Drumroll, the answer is 1.93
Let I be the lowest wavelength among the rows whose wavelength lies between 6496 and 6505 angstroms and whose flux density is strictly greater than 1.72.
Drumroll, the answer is 6498.31 angstroms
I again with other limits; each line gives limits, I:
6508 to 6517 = 6508.79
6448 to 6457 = 6449.12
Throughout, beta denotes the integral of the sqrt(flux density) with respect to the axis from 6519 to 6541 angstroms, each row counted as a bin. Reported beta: 29.7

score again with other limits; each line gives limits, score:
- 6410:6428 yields 1.84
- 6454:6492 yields 1.82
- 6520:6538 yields 1.87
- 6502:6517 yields 1.73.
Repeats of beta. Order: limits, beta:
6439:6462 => 32.1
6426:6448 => 30.6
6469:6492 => 31.4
